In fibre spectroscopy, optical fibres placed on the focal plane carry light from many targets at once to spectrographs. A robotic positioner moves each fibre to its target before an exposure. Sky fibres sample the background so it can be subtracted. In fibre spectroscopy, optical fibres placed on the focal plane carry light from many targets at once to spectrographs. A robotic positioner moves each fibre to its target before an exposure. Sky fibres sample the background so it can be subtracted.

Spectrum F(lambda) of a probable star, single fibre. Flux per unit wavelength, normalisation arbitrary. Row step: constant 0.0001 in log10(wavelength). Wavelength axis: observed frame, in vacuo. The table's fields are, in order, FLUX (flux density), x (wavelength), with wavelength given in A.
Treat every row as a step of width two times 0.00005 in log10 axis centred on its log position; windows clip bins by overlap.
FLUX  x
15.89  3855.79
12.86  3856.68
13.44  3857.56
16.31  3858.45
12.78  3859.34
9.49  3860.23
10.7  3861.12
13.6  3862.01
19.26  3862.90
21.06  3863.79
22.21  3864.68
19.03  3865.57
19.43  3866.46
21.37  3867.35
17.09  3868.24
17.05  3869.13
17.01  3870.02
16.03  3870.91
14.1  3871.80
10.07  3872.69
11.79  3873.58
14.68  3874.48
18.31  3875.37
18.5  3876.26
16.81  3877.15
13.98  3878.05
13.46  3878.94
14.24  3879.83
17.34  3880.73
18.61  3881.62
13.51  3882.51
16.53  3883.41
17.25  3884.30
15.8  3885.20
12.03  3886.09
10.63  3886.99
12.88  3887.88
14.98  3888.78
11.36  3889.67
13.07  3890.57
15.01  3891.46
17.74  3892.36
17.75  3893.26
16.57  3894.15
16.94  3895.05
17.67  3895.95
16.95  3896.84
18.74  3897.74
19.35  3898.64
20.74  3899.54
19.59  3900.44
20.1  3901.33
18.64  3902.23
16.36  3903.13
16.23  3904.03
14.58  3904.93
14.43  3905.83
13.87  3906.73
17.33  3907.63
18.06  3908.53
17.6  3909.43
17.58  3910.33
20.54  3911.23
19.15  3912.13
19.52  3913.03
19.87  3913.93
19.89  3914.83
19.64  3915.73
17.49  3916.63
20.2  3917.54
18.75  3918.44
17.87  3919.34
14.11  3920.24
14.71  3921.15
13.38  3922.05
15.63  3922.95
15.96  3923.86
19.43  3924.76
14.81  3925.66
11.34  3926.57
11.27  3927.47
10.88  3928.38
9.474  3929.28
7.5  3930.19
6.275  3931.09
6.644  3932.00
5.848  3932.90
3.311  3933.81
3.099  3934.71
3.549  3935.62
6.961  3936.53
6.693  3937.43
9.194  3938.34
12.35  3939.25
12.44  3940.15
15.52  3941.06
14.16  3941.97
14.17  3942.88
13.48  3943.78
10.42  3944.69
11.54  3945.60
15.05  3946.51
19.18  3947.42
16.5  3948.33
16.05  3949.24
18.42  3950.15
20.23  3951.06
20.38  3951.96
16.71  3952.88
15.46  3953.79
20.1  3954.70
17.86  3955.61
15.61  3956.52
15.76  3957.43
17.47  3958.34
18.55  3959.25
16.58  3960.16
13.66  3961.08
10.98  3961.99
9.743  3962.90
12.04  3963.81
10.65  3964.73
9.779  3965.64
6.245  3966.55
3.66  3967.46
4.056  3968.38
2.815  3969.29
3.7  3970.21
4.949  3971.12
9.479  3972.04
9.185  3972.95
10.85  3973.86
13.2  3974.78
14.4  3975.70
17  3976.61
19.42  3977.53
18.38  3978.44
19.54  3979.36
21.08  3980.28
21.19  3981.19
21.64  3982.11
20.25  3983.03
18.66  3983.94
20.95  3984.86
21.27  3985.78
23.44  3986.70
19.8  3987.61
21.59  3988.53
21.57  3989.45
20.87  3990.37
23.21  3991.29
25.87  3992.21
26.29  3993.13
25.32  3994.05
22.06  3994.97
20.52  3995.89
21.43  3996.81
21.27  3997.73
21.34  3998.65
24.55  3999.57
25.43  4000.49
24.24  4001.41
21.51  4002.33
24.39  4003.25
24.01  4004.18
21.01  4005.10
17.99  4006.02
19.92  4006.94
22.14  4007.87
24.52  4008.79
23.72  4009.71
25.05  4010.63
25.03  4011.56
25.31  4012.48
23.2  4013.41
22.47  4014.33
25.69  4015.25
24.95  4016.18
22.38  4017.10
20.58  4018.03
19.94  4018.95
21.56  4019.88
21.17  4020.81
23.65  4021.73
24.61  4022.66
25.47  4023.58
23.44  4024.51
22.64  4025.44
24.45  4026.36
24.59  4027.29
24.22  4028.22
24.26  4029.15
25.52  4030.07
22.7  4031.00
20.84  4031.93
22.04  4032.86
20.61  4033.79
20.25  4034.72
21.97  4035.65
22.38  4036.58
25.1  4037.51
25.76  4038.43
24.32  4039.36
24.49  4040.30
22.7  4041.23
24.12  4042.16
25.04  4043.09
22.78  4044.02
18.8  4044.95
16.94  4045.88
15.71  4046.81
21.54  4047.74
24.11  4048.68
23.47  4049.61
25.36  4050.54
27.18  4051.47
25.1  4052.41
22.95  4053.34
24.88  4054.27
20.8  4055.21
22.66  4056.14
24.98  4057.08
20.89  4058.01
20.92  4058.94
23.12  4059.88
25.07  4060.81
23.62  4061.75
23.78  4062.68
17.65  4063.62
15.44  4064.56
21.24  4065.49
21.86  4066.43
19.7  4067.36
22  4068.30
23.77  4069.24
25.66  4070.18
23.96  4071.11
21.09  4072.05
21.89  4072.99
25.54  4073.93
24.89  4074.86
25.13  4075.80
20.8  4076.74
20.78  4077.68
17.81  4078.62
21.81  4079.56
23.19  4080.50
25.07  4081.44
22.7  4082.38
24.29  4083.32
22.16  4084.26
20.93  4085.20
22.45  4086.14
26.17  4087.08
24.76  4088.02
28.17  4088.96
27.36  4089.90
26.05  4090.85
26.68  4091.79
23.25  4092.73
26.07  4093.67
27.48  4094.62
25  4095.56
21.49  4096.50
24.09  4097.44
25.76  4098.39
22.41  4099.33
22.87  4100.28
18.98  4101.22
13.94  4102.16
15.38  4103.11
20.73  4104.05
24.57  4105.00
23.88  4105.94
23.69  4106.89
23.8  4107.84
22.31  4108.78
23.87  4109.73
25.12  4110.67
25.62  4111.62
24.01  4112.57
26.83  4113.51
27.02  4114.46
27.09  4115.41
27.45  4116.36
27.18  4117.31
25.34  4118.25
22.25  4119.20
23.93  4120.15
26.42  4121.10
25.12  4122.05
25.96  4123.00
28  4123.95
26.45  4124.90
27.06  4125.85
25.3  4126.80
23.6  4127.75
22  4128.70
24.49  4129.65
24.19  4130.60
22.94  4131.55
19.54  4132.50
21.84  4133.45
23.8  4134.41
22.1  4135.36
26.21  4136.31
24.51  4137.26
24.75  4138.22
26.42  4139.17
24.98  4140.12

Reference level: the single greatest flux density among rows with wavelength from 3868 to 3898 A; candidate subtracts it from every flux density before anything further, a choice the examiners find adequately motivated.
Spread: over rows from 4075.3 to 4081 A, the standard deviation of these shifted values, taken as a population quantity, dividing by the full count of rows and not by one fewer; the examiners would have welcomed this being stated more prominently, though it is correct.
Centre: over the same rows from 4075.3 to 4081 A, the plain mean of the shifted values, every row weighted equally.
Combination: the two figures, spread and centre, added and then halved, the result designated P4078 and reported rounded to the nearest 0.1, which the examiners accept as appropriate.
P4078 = 2.6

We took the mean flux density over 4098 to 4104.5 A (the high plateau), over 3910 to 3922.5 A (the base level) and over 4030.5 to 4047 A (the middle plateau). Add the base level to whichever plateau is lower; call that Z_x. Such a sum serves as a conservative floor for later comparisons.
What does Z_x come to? 38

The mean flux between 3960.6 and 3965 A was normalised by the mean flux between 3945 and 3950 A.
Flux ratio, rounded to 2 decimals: 0.73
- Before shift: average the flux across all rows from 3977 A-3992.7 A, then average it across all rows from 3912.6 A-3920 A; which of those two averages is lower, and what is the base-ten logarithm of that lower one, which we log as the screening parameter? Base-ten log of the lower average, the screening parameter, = 1.28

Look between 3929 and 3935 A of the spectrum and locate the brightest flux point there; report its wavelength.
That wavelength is 3929.28 A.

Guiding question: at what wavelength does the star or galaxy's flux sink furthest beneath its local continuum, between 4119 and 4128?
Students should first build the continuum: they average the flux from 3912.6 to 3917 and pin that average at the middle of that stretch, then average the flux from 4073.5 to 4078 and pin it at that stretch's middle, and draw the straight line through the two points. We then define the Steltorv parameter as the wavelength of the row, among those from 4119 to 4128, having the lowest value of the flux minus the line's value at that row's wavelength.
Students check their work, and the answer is 4119.20 A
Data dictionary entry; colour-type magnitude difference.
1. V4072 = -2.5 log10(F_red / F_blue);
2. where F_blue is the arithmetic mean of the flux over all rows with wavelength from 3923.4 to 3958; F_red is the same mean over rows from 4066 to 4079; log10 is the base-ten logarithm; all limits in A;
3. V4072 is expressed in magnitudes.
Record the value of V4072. -0.6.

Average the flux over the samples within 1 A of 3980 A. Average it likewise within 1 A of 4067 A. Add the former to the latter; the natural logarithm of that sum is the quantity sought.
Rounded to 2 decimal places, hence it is 3.72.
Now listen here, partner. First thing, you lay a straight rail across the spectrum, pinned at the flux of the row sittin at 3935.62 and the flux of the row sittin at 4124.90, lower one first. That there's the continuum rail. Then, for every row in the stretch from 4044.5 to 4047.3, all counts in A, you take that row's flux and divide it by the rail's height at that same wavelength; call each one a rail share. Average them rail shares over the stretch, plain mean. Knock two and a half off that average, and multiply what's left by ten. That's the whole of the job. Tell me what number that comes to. -14.8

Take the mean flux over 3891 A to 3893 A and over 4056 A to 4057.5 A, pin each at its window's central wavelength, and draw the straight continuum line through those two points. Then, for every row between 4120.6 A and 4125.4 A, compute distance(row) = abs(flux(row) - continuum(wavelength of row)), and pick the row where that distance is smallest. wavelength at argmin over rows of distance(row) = 4121.10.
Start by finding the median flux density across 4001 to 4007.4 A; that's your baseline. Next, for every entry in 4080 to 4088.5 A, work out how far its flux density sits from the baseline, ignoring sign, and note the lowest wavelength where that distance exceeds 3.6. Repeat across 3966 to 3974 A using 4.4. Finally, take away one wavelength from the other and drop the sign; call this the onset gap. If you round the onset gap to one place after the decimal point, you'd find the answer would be 120.5 A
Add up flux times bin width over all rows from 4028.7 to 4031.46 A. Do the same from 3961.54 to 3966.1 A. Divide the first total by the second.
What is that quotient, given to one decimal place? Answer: 1.4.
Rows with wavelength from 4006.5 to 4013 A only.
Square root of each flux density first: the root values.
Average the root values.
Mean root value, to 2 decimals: 4.86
